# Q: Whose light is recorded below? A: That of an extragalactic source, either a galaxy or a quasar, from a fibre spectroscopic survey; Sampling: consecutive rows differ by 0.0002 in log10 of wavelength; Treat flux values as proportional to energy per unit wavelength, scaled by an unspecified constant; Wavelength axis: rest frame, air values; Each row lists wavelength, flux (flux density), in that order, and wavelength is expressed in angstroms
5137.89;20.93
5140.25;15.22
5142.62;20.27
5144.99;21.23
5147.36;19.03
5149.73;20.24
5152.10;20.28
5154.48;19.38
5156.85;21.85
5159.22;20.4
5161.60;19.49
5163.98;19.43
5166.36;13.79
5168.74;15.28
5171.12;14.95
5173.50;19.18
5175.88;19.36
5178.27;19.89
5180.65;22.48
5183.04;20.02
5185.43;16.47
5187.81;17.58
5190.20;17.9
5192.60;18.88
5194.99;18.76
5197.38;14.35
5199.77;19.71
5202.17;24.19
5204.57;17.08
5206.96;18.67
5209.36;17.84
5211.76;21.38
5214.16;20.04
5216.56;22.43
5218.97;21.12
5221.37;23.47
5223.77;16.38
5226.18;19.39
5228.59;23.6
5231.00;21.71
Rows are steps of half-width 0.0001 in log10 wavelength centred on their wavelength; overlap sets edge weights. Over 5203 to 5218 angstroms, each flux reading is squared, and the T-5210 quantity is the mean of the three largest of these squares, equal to 454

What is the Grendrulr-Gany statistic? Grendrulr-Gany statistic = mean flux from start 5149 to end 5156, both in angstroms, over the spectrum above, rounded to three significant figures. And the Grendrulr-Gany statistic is 20.0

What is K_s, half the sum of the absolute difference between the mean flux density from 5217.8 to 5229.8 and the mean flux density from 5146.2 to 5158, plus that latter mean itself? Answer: 10.4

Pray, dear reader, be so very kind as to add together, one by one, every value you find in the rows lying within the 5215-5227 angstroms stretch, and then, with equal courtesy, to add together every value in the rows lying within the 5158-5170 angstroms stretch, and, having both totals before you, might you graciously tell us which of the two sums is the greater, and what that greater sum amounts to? 103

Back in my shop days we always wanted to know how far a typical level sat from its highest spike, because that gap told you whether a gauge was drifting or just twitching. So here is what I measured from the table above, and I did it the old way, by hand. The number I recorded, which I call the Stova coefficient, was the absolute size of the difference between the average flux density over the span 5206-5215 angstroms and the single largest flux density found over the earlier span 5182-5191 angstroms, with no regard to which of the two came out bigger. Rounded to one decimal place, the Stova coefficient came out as 0.5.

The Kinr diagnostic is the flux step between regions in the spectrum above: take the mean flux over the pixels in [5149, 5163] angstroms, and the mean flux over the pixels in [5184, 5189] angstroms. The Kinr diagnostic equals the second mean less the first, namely -3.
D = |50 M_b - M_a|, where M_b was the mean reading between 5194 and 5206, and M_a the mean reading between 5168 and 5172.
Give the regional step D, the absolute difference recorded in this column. 926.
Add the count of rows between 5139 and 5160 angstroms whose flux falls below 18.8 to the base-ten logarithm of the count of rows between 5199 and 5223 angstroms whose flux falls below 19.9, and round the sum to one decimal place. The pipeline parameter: 1.6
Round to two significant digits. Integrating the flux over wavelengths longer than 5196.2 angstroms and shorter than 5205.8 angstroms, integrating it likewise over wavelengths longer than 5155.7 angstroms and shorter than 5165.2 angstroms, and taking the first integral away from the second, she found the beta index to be 12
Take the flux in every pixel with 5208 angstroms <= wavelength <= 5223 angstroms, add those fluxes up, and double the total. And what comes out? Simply 253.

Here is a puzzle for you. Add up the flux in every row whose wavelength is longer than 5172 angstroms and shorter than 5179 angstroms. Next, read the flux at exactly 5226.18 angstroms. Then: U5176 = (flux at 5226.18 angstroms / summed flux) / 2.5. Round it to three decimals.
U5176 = 0.133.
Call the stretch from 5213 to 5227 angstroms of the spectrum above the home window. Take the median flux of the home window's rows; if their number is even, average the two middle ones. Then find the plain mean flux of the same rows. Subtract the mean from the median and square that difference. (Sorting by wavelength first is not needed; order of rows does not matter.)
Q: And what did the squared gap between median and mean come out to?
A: 0.01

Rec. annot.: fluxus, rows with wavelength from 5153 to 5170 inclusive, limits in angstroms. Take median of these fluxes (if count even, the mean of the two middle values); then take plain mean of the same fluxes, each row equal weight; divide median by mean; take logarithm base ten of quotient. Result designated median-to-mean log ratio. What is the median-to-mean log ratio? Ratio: 0.021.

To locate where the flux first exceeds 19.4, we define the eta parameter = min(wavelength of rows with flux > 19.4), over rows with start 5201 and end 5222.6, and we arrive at 5202.17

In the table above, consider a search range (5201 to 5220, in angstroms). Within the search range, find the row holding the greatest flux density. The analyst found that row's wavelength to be 5202.17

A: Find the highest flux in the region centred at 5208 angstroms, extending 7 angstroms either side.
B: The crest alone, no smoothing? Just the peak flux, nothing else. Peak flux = 24.19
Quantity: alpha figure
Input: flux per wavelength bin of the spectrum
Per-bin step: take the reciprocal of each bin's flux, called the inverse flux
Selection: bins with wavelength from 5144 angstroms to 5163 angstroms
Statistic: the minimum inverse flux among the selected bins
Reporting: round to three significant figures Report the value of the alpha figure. 0.0458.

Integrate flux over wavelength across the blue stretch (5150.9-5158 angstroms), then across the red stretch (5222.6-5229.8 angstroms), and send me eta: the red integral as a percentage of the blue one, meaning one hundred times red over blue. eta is 98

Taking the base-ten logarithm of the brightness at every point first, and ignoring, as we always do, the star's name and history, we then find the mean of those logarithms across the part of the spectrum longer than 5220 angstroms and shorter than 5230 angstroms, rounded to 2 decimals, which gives 1.31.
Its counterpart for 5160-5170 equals 1.23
